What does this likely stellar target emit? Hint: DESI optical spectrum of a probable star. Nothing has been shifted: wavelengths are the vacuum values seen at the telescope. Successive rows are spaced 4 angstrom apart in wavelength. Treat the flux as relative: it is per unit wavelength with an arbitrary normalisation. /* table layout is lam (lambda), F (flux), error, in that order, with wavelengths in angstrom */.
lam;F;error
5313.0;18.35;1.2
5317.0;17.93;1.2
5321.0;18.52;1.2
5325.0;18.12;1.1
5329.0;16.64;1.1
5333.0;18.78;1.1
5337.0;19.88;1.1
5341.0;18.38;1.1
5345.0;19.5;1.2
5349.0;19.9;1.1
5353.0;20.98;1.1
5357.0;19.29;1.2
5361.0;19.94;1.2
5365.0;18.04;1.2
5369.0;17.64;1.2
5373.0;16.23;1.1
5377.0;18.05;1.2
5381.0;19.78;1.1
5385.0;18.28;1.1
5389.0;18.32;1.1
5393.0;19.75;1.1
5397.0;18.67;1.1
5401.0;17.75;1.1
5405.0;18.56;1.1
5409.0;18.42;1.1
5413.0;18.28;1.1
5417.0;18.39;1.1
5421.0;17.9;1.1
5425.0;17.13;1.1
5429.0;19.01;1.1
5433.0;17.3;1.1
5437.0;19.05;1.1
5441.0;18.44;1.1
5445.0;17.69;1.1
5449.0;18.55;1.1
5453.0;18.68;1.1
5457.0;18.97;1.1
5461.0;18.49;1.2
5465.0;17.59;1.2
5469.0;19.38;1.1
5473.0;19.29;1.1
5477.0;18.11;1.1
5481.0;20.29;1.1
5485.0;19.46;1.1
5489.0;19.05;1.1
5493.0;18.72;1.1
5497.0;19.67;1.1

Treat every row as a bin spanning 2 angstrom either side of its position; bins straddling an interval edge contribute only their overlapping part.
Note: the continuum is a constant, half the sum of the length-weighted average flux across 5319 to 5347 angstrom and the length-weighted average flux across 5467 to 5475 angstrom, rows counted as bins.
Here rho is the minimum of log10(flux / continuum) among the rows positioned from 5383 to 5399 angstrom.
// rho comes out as -0.015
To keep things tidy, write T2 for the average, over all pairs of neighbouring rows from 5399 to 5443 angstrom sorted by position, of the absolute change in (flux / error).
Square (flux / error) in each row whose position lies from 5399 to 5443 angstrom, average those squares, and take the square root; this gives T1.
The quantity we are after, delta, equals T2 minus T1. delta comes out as -15.79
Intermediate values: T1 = 16.56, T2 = 0.76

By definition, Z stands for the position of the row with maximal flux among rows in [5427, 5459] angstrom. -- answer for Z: 5437.0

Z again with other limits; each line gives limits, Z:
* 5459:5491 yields 5481.0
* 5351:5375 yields 5353.0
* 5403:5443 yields 5437.0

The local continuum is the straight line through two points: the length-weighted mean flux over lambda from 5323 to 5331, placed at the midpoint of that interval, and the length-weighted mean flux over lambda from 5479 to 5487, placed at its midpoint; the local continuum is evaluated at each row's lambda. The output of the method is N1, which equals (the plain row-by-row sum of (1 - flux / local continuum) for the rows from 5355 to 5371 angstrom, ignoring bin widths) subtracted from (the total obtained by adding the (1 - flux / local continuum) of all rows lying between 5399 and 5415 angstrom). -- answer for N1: 0.3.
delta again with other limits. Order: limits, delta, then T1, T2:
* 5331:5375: -15.53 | 16.64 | 1.12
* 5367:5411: -15.57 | 16.44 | 0.87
